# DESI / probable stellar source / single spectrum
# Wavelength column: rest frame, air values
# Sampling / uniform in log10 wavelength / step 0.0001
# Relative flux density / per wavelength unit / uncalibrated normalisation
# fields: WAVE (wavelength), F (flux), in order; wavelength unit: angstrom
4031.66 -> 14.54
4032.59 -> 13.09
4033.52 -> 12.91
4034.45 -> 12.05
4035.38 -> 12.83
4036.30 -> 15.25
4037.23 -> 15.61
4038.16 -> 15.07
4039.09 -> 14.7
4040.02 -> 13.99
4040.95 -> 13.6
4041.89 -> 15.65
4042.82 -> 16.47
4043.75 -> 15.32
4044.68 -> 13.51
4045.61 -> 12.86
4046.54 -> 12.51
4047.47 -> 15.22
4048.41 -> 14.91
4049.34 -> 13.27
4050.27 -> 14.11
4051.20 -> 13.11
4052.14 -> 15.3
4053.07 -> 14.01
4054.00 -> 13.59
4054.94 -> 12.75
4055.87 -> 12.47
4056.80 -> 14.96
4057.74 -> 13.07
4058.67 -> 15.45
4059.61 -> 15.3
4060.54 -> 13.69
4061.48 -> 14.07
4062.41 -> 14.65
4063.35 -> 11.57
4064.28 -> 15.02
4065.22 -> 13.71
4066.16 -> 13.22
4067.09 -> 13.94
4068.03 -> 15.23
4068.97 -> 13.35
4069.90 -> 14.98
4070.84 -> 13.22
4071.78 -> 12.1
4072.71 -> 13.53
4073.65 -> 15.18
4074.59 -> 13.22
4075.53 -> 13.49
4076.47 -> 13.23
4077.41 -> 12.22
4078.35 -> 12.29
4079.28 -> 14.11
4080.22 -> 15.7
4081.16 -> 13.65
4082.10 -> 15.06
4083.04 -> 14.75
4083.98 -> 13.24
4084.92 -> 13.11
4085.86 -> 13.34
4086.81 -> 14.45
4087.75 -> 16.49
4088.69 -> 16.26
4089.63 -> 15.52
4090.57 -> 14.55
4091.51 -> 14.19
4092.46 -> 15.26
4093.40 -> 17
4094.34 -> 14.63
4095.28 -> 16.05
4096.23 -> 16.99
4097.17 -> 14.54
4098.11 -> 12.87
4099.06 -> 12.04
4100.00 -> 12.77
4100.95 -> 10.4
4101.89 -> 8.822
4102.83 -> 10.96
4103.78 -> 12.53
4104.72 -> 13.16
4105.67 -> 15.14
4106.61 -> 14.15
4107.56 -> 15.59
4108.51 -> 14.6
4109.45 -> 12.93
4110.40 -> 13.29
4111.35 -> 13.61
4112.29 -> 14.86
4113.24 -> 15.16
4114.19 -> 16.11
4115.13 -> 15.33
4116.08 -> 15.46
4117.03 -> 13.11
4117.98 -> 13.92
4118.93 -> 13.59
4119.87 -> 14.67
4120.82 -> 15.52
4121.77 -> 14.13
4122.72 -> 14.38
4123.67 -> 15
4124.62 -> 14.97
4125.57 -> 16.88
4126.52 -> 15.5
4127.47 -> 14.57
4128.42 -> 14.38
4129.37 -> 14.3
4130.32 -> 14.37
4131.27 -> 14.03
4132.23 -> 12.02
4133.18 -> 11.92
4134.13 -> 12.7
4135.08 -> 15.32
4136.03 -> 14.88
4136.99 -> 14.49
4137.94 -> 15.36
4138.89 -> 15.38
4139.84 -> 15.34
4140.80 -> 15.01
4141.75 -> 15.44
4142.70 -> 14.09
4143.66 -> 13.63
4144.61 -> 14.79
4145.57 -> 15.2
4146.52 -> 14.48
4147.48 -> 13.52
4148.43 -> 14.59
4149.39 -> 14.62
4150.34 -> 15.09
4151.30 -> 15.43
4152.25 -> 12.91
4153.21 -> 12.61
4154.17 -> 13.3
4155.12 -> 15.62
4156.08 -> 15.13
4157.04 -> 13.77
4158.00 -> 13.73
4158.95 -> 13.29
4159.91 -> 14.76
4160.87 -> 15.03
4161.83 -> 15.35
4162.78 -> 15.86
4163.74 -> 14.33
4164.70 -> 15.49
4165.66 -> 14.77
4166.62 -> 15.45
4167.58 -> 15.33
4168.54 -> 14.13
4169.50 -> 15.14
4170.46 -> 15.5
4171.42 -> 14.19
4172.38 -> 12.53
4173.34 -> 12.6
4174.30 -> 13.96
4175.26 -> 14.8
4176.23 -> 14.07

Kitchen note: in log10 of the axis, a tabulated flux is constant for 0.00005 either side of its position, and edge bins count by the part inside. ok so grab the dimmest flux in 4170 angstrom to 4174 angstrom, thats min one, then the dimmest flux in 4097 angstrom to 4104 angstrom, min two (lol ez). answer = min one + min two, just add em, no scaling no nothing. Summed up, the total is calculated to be 21.4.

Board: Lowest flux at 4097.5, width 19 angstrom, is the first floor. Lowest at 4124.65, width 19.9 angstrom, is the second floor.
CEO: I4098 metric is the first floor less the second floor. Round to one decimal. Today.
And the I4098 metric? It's -3.1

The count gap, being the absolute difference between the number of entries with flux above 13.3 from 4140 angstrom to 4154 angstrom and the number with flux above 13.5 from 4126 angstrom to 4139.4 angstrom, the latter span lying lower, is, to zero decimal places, 1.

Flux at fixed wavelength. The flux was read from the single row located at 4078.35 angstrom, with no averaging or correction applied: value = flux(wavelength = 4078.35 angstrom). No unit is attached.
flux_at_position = 12.29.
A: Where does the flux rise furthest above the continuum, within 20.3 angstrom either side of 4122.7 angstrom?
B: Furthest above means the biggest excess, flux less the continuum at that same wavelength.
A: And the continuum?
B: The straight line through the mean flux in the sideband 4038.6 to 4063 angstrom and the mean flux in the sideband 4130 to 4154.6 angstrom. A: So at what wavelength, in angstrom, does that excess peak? 4125.57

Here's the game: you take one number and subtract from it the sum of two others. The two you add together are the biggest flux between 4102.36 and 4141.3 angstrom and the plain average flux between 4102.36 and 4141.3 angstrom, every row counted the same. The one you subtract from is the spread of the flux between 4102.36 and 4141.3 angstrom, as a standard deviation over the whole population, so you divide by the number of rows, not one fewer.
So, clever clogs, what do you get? -30.0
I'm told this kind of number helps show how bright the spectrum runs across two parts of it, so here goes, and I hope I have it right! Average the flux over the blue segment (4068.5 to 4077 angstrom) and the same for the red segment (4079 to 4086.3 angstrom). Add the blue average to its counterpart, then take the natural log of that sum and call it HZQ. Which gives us 3.32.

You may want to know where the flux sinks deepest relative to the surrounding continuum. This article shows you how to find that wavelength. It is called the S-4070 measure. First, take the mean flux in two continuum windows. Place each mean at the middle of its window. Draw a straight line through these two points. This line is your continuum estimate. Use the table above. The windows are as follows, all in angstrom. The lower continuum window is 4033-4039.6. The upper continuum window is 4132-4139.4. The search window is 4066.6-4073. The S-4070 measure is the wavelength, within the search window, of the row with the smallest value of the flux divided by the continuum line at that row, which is 4071.78 angstrom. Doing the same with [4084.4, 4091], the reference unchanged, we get 4084.92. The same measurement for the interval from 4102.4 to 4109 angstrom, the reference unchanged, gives 4102.83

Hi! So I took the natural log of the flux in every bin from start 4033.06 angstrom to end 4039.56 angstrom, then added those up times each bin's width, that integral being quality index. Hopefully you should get 17.2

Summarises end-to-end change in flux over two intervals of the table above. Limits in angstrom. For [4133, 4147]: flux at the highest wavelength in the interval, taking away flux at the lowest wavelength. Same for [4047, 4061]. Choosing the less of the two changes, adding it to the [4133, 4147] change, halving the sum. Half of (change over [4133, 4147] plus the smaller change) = 0.5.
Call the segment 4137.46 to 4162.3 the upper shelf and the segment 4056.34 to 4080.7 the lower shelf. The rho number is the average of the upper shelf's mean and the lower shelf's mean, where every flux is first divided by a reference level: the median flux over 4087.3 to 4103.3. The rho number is 0.975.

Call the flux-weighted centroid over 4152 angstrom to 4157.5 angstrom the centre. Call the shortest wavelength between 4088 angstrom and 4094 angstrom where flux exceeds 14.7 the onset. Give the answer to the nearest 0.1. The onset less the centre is -66.0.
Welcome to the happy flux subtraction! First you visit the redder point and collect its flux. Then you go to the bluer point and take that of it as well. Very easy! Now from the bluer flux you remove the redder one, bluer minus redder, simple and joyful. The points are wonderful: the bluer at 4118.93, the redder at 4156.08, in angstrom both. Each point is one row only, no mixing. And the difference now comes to -1.5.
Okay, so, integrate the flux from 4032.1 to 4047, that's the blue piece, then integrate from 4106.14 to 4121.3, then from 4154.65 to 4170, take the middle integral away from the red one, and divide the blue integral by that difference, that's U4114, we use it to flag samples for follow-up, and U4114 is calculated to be 27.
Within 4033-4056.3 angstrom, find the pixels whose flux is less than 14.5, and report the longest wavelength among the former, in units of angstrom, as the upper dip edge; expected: 4055.87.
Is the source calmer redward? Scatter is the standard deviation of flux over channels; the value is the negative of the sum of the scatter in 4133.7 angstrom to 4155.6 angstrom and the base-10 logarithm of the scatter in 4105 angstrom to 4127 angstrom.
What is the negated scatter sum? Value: -0.9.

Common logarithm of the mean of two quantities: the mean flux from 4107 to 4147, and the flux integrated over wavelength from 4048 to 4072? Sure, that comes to 2.2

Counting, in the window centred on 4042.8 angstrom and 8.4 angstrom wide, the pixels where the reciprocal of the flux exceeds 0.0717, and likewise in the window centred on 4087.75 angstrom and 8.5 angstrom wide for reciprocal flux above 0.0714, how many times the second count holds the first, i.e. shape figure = 0.75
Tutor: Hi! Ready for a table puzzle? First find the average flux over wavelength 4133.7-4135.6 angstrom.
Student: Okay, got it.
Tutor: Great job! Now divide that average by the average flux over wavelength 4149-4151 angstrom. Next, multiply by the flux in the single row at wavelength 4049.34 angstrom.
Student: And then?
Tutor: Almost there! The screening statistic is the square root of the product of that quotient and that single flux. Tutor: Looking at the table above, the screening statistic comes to 3.54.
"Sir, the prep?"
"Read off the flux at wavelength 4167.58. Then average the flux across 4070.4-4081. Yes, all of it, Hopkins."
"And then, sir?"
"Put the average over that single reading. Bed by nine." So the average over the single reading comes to 0.88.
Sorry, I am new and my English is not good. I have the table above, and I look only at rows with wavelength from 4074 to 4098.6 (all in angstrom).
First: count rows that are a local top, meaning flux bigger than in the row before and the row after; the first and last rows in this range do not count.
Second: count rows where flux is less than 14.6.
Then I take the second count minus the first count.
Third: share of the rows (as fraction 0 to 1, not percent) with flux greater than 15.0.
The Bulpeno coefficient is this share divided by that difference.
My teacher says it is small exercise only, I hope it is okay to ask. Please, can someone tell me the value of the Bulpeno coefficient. 0.038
